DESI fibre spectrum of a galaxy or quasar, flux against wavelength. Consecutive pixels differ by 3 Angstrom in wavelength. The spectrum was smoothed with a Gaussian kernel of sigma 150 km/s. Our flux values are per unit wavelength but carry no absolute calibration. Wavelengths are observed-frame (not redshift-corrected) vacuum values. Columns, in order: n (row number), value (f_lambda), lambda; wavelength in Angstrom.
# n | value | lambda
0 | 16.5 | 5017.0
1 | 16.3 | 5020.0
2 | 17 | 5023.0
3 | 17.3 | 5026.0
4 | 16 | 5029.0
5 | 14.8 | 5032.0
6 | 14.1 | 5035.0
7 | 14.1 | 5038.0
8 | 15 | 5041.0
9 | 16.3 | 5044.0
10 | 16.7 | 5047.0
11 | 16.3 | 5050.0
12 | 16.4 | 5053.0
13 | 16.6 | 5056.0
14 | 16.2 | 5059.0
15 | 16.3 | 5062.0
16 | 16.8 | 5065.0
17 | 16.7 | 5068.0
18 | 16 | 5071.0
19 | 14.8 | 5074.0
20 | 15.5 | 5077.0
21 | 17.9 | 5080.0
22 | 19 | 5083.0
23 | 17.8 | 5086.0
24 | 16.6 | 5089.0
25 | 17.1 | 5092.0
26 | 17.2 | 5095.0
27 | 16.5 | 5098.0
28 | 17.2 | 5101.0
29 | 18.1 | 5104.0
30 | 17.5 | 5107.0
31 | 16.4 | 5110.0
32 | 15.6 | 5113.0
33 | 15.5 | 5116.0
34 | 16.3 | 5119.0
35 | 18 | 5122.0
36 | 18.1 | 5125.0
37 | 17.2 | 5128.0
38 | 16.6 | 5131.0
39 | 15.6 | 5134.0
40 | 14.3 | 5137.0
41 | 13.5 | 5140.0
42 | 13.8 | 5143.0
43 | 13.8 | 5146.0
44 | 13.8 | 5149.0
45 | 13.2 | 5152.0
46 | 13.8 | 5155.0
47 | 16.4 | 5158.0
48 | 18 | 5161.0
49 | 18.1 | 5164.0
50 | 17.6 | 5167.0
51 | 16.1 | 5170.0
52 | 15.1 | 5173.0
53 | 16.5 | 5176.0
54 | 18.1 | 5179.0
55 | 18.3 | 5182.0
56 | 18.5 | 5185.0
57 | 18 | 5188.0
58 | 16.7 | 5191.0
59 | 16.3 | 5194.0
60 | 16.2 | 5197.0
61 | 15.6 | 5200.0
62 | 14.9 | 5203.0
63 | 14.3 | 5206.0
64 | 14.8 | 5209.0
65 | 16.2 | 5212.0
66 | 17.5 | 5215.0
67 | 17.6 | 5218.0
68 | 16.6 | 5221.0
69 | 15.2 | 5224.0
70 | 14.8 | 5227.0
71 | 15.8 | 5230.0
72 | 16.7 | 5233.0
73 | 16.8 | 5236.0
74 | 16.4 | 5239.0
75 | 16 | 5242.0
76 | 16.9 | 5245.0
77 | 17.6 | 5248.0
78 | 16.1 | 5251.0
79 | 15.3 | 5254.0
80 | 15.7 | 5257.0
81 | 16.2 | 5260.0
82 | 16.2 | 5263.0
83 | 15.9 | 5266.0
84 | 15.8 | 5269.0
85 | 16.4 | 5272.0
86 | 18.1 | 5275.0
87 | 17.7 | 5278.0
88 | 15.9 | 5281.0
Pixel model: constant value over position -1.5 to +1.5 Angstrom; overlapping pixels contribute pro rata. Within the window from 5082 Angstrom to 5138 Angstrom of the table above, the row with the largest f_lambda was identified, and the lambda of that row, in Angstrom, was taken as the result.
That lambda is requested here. 5083.0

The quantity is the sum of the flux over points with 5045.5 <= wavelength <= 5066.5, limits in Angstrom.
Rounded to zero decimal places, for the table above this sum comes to 115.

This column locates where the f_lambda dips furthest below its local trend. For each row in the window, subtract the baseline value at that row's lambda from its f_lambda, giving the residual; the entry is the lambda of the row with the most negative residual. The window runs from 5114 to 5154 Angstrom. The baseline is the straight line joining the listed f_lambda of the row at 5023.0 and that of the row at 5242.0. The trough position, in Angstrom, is 5152.0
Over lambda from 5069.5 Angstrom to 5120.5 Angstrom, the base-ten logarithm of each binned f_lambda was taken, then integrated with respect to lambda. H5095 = 62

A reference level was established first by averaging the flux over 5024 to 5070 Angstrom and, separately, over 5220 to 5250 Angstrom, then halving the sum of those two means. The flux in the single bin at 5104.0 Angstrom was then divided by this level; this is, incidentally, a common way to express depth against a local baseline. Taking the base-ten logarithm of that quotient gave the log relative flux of 0.05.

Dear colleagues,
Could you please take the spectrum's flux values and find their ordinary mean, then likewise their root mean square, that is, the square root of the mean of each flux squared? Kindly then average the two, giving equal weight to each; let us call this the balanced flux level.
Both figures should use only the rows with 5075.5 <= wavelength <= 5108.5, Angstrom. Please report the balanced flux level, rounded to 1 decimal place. 17.3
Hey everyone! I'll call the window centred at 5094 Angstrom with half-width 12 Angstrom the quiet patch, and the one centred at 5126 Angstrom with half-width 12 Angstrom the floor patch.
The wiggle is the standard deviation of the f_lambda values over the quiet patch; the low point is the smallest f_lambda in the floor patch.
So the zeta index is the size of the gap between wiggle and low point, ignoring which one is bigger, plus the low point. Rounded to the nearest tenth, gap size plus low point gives 27.8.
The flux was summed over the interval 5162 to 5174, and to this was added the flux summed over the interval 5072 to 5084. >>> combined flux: 134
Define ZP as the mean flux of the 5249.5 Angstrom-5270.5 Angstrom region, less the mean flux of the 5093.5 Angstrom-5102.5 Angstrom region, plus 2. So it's 0.92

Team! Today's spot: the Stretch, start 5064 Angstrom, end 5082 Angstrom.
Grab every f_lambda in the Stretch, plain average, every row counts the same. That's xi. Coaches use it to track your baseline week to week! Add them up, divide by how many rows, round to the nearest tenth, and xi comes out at 16.3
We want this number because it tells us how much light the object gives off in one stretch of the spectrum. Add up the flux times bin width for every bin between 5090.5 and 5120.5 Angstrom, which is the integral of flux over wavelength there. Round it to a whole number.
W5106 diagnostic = 502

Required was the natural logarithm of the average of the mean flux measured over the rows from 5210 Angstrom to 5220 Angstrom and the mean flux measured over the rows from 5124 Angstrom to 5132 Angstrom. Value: 2.84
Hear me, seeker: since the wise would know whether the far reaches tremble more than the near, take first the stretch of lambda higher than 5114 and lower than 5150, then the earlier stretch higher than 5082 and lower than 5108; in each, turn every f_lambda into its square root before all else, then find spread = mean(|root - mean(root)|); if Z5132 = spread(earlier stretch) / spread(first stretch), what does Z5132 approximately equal 0.38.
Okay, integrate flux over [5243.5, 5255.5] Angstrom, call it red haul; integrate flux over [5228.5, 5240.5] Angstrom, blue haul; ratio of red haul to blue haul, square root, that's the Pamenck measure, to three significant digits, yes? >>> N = 1.00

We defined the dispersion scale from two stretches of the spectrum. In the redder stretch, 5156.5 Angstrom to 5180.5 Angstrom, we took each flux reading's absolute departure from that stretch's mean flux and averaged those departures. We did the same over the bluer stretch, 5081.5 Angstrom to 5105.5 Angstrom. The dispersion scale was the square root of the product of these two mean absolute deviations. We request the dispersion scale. 0.79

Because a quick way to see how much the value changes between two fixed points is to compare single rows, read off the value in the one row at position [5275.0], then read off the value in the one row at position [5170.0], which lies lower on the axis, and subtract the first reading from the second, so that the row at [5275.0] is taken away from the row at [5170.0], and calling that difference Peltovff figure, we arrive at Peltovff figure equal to -2.0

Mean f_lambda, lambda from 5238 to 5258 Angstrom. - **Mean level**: 16.3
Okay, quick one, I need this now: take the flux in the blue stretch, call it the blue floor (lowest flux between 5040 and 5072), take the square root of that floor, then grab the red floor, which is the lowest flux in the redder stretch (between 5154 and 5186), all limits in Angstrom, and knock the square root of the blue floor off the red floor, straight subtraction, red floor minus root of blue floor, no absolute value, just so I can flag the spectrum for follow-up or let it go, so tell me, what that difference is 9.93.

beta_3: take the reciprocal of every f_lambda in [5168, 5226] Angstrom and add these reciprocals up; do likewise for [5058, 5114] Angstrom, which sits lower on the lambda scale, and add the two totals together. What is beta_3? 2.30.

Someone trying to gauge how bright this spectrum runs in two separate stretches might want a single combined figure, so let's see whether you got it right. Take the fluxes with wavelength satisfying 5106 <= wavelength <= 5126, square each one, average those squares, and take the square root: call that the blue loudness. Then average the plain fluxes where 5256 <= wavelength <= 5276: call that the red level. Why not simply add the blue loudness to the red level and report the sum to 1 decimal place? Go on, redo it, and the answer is 33.1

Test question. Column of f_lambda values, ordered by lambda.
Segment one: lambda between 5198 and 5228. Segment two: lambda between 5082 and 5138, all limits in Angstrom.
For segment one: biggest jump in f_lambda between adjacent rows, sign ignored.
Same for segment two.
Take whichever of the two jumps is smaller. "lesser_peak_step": 1.40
